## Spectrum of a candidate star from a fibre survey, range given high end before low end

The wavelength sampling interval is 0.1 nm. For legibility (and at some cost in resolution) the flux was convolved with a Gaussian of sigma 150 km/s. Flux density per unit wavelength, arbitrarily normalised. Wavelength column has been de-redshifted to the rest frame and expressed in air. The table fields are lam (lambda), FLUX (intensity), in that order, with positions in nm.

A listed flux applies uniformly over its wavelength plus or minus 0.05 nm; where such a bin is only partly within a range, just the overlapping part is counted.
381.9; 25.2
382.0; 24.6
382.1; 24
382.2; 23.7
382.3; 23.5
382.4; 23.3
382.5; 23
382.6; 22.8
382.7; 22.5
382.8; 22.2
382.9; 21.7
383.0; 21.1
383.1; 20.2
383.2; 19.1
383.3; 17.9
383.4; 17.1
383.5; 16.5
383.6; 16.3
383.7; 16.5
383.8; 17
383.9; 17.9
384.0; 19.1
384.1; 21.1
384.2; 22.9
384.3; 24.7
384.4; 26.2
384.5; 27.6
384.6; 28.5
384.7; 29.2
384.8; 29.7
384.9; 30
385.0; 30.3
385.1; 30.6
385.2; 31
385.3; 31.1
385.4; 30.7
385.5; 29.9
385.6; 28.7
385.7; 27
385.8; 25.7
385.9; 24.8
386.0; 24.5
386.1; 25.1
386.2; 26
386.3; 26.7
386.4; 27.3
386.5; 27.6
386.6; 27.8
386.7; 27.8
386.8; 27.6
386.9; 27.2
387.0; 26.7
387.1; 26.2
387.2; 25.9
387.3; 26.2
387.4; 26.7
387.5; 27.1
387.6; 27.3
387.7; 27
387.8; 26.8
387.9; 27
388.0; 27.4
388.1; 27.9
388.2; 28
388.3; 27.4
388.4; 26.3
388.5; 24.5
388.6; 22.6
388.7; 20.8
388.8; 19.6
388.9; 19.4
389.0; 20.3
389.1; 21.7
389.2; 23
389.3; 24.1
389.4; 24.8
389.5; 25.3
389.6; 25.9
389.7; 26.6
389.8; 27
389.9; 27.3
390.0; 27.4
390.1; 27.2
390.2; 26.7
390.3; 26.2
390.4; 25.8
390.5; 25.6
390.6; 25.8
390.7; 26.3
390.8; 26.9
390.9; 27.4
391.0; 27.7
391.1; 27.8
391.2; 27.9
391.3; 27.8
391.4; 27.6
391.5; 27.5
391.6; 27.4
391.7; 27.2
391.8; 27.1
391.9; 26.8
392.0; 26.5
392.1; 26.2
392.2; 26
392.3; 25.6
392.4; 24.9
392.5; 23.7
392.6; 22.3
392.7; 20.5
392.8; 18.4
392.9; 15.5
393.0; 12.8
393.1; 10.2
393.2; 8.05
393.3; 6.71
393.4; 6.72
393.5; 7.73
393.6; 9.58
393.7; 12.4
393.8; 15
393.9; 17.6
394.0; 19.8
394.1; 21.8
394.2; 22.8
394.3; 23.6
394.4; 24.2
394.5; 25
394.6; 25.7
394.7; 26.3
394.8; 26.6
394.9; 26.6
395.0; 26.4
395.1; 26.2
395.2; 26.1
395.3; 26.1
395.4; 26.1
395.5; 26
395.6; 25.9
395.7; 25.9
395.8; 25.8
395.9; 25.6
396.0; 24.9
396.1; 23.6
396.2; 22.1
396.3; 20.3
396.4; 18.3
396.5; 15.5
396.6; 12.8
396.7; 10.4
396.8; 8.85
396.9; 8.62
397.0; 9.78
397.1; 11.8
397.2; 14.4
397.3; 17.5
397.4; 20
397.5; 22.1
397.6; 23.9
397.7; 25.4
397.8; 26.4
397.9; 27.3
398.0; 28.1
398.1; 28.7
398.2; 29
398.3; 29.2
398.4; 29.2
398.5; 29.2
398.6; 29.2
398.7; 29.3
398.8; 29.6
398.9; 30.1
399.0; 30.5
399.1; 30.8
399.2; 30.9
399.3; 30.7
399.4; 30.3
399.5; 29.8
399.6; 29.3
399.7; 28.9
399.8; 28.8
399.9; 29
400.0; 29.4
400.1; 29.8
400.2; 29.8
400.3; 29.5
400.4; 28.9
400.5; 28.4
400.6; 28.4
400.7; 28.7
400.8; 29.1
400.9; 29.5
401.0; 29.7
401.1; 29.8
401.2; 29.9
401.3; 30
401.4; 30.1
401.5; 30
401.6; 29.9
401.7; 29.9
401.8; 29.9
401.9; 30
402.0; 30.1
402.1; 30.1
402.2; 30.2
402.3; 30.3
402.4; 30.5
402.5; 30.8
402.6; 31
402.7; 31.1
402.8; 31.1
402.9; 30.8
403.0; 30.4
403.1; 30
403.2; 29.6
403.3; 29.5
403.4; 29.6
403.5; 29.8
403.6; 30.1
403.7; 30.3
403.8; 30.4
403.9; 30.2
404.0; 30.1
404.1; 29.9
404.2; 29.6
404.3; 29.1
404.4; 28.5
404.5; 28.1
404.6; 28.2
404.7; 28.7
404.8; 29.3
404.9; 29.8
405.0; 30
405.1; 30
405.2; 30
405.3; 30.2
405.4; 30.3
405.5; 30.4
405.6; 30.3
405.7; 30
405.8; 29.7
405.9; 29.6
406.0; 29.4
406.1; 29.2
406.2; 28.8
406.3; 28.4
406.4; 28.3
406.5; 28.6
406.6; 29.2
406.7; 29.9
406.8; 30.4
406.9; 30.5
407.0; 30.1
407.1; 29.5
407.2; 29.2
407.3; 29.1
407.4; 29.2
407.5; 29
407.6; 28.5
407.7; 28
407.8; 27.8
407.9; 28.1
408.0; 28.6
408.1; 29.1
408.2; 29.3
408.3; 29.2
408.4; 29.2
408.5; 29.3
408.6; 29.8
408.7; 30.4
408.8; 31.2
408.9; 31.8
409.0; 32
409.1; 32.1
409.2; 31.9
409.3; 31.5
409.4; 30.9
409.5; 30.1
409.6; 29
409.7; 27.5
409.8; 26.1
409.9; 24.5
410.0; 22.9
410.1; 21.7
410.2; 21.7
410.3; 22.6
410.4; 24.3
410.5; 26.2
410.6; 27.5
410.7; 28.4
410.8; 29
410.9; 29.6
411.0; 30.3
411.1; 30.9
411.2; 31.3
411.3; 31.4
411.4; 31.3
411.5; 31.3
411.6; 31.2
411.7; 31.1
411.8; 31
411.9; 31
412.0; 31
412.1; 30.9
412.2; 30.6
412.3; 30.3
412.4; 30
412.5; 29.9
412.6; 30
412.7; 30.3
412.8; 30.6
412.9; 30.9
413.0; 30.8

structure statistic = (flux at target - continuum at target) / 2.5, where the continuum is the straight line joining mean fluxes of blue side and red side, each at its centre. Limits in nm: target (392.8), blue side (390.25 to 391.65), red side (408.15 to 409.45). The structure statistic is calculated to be -3.6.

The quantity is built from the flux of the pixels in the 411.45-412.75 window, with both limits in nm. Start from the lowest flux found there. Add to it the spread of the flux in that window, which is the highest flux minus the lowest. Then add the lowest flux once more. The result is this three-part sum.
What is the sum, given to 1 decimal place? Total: 61.2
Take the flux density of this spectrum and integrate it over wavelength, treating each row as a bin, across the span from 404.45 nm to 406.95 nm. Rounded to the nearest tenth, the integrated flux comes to 73.7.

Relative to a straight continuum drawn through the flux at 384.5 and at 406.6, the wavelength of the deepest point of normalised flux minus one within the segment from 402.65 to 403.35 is 403.3 nm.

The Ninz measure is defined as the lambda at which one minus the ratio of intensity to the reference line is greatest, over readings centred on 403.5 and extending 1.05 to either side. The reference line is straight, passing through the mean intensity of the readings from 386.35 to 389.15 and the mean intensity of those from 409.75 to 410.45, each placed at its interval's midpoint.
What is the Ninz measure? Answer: 404.5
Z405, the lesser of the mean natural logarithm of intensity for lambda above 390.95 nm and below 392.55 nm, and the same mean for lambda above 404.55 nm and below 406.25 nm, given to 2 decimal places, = 3.28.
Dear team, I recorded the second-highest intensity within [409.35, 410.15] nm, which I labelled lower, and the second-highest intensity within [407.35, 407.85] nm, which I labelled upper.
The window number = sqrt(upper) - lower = -24.7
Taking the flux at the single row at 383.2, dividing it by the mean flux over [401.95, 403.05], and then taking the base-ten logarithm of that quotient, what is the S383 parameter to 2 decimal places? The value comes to -0.20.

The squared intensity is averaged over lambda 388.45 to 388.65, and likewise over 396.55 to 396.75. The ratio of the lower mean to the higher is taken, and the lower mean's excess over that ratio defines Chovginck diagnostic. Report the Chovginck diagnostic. 551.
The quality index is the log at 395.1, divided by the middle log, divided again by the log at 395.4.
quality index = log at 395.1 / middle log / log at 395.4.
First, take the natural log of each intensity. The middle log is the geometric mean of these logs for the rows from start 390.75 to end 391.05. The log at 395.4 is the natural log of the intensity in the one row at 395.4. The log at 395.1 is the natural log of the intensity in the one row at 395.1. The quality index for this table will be 0.303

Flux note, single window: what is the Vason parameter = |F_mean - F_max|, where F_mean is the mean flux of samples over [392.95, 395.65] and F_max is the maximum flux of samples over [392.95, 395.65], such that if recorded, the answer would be 7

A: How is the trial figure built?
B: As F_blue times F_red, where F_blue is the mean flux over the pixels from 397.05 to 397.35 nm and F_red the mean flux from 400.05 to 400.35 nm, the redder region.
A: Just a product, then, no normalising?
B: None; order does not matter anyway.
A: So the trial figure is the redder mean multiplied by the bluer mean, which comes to 433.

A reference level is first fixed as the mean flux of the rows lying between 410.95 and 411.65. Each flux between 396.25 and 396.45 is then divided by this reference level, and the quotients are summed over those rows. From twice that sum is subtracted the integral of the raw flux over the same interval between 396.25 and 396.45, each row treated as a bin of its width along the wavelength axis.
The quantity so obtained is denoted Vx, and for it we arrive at -1.4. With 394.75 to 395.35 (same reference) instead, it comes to -5.6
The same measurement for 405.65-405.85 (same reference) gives -2.1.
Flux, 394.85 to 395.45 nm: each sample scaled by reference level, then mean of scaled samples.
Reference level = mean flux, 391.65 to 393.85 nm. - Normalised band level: 1.44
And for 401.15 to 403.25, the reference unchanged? 1.67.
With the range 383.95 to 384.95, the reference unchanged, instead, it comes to 1.42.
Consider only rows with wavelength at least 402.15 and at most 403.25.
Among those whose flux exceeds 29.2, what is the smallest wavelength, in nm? 402.2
